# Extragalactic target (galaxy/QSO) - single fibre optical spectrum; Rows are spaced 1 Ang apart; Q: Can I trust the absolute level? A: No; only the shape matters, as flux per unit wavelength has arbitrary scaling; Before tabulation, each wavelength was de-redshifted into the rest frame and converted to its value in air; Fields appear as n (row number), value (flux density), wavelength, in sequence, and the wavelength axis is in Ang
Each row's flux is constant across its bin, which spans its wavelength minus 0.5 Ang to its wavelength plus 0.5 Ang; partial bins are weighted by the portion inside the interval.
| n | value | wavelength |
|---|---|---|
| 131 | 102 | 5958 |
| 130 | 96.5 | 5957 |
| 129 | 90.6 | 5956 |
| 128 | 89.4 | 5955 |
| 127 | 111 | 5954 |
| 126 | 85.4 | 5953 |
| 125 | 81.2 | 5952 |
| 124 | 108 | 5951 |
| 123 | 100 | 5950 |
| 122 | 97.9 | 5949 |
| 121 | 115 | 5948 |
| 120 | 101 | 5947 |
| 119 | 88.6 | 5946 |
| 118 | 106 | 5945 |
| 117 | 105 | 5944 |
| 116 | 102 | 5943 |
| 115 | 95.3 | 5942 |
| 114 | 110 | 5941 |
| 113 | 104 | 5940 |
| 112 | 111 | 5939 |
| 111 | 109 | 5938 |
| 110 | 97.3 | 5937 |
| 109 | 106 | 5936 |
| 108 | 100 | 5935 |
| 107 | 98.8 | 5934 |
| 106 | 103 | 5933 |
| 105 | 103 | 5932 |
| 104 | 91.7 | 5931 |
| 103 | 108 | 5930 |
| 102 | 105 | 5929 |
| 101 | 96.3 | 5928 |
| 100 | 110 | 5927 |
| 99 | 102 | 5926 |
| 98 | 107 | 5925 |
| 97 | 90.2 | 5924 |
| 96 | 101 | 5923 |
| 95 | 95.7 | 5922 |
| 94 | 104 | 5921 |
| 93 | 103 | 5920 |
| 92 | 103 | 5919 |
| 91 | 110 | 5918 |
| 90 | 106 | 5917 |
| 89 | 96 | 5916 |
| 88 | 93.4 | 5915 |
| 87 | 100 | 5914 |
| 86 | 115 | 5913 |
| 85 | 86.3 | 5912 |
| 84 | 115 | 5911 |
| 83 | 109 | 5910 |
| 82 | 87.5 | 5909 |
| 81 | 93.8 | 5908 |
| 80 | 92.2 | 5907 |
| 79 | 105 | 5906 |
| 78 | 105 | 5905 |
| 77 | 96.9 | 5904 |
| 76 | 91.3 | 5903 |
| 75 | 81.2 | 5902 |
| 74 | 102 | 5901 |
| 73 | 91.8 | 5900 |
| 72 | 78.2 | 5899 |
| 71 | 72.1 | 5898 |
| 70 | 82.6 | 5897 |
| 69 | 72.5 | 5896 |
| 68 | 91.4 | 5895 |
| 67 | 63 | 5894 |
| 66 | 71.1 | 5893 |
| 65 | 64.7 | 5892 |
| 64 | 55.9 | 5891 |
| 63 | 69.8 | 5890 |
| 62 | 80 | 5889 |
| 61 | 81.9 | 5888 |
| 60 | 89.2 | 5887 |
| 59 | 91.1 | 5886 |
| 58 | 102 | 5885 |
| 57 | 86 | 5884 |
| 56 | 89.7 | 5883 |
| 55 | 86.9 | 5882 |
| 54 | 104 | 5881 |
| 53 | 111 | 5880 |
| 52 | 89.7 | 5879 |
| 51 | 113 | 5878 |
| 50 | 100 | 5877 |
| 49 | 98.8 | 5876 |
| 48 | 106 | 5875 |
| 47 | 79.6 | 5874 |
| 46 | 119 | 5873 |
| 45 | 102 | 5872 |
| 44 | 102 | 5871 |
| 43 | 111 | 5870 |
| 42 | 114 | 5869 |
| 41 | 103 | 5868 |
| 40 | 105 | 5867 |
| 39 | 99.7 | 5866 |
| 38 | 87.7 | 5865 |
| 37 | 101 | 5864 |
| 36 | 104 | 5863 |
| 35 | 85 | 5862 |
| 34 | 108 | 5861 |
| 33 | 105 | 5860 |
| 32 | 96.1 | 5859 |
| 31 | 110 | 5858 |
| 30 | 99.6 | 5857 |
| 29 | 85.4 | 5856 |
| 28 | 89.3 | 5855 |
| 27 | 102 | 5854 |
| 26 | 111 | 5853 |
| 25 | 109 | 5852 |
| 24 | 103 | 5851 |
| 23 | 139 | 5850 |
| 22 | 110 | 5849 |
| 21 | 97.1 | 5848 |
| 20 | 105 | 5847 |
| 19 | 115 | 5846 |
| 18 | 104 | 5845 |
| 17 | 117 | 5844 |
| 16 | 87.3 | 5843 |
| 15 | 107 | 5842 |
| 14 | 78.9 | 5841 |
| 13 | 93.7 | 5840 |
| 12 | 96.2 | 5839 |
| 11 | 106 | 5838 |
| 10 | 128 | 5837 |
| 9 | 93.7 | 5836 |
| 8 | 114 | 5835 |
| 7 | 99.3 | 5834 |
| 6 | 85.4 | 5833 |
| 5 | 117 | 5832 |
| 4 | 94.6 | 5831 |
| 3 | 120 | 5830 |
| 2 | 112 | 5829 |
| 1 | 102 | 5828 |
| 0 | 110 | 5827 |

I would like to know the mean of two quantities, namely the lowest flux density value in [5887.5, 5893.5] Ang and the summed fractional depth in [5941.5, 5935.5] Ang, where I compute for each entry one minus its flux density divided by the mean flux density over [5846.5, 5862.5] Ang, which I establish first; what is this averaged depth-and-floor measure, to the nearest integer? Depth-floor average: 28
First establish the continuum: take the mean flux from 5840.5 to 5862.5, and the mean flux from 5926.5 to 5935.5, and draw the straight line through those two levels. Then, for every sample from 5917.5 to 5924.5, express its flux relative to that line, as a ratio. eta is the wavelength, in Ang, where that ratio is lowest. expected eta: 5924 Ang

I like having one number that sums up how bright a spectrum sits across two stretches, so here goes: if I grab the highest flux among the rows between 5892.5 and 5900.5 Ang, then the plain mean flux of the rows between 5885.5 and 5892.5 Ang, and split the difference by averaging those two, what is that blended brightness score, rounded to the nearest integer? 84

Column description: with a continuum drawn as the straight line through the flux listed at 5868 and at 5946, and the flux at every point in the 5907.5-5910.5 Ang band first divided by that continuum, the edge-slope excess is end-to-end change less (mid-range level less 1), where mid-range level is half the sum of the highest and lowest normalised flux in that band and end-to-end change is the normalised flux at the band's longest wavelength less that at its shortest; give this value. 0.1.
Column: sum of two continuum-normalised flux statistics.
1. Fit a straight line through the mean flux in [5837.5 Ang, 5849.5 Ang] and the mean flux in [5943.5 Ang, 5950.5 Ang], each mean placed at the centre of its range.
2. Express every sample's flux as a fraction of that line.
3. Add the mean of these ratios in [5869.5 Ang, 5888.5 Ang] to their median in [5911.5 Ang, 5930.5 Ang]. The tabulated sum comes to 1.98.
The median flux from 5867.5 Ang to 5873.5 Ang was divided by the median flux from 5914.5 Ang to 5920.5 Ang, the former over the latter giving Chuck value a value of 1.039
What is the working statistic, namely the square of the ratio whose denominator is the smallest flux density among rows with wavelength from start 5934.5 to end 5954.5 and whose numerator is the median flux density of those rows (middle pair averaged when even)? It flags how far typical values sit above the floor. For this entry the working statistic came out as 1.61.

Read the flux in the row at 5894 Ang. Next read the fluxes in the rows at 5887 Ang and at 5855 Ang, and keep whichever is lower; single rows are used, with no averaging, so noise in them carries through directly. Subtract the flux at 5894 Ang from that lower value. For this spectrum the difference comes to 26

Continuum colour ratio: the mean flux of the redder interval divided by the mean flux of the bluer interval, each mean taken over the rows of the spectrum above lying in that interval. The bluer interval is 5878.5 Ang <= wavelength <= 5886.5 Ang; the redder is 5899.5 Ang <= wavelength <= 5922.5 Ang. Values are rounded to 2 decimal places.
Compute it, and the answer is 1.04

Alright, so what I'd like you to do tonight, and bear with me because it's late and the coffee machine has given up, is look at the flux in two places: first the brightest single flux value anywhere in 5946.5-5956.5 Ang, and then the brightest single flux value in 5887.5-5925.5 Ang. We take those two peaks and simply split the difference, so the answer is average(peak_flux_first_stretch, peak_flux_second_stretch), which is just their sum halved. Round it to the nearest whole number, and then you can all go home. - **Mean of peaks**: 115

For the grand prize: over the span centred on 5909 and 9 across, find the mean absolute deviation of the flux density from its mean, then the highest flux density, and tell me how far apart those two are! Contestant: 105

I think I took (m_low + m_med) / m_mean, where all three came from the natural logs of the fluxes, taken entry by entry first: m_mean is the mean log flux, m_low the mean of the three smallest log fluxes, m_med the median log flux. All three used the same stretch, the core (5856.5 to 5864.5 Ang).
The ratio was 1.99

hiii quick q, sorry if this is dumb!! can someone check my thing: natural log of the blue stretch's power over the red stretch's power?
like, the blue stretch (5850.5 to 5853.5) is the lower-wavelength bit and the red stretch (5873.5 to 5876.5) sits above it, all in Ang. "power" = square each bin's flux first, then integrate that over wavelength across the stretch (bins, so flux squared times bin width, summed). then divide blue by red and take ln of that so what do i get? 0.24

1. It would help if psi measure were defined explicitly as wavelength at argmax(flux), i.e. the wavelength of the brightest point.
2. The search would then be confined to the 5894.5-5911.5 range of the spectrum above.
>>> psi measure 5911 Ang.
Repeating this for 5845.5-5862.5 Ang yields 5850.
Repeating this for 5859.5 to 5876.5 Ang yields 5873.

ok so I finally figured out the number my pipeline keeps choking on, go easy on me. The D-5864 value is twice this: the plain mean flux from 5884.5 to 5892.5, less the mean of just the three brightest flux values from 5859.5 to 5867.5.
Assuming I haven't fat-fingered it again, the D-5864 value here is -53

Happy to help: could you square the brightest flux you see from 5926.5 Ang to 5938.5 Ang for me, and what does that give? 12100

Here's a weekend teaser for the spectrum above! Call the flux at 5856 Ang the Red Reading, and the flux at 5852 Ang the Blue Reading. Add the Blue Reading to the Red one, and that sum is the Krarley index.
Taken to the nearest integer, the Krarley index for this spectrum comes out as 194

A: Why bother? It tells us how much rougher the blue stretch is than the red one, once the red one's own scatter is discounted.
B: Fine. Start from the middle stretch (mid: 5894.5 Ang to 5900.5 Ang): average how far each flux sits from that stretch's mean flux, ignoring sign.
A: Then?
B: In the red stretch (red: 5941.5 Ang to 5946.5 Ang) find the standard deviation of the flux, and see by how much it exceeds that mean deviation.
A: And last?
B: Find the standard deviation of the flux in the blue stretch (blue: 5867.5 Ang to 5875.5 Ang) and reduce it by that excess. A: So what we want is 11.7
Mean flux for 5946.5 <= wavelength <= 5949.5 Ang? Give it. 105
